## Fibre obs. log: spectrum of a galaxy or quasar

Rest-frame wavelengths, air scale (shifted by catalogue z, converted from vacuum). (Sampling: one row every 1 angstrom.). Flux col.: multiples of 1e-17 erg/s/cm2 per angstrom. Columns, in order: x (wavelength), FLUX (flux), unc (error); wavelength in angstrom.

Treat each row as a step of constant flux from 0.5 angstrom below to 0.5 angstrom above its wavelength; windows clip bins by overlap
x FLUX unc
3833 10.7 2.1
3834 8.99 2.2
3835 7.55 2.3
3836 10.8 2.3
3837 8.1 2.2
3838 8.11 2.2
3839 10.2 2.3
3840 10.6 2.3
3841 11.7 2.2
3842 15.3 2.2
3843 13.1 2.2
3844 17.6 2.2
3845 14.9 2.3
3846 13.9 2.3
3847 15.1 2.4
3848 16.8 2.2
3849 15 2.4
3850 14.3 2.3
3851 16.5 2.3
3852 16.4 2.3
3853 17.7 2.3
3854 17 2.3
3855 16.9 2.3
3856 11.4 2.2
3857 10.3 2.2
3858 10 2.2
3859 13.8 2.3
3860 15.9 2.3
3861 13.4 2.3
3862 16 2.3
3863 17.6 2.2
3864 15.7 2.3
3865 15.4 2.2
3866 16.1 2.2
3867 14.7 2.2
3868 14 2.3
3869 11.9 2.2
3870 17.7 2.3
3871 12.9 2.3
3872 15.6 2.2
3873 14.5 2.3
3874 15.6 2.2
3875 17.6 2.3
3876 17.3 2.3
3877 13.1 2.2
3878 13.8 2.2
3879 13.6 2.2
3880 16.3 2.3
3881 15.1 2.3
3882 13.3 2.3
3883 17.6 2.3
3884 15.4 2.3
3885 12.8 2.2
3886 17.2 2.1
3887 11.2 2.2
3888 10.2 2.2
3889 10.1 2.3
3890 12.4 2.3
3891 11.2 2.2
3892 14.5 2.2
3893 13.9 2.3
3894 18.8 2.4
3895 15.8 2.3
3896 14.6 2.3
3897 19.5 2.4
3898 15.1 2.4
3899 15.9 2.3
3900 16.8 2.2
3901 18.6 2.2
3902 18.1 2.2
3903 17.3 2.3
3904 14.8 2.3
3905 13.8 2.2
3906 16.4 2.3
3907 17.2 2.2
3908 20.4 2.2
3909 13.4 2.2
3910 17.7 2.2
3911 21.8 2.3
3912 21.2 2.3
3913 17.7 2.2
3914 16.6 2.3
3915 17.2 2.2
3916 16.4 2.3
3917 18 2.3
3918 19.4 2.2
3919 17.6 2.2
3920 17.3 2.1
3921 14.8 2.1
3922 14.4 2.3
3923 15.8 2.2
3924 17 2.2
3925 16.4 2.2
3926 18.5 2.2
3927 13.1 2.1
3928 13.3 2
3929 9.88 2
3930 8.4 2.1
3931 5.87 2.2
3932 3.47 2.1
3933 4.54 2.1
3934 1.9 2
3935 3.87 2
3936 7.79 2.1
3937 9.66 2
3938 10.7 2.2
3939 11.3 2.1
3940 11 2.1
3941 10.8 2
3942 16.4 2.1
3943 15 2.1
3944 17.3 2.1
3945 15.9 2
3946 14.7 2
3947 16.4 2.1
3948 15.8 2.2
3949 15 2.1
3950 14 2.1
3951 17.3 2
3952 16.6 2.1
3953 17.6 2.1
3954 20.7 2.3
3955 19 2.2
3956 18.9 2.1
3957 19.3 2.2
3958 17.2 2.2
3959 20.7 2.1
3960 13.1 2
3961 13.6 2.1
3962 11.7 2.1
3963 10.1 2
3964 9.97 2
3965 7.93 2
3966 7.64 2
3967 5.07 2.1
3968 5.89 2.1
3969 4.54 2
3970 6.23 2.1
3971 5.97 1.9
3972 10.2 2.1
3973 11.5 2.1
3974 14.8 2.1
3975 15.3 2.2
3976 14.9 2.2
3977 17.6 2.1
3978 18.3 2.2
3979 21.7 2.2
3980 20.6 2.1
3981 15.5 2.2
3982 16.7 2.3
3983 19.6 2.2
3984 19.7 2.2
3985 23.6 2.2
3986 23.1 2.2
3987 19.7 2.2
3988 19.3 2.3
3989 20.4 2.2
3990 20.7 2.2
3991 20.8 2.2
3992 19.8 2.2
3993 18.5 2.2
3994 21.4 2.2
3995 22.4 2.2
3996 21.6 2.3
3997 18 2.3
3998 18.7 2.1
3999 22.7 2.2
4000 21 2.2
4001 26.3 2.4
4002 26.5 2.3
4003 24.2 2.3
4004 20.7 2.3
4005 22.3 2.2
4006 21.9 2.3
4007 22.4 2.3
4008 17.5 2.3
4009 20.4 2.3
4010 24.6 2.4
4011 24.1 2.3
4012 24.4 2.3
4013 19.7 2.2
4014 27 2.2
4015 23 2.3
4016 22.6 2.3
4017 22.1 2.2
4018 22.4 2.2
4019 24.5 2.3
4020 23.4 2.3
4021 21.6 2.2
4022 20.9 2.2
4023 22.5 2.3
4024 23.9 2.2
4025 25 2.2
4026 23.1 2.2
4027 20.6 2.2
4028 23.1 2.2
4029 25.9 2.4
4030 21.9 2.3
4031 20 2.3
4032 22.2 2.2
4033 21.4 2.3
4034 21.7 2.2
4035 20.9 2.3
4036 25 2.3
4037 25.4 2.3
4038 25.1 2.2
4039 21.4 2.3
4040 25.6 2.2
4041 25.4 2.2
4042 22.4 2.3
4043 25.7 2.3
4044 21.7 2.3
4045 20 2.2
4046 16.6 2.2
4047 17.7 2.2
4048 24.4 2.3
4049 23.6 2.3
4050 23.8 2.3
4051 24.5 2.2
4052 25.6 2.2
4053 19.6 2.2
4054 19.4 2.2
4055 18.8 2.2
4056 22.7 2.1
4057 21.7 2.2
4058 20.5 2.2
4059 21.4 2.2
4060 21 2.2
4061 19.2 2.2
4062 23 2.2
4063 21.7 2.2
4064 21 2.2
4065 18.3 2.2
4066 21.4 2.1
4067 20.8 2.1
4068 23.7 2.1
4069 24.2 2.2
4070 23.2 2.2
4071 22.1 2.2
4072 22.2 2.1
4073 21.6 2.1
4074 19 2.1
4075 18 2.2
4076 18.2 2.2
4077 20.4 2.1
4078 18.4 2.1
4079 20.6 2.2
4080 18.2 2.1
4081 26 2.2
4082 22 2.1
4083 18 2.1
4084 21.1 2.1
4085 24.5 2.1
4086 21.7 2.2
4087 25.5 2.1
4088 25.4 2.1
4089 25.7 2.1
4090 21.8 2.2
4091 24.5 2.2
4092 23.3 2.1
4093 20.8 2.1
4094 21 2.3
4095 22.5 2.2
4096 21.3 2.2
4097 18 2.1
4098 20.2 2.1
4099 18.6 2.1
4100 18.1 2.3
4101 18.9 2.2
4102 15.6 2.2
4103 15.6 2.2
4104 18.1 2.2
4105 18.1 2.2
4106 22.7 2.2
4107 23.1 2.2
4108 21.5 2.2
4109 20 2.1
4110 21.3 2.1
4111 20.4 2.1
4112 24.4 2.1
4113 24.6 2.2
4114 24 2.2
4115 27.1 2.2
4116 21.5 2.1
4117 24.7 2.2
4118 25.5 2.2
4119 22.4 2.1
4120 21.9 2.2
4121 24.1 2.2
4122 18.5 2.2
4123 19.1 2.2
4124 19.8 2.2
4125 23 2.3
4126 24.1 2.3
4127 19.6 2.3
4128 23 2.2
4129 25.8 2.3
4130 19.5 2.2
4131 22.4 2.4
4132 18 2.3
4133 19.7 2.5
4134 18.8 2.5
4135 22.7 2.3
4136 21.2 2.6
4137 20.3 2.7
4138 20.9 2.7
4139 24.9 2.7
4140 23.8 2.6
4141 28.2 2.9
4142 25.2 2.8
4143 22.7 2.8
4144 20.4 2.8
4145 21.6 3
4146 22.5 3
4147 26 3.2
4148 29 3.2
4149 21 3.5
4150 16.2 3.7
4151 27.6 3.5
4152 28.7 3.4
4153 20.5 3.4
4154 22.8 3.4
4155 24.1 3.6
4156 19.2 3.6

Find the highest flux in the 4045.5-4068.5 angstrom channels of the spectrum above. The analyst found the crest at 25.6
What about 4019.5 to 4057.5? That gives 25.9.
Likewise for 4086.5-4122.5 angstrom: 27.1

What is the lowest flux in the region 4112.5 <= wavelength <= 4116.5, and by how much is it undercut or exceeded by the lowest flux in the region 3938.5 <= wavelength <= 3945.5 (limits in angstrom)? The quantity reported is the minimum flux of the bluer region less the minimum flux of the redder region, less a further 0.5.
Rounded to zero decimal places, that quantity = -11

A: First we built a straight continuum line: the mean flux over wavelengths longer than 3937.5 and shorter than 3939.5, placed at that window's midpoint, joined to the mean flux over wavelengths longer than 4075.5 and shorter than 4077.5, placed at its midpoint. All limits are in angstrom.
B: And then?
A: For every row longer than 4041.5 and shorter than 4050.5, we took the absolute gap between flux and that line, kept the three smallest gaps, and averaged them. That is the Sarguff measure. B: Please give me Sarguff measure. 1.21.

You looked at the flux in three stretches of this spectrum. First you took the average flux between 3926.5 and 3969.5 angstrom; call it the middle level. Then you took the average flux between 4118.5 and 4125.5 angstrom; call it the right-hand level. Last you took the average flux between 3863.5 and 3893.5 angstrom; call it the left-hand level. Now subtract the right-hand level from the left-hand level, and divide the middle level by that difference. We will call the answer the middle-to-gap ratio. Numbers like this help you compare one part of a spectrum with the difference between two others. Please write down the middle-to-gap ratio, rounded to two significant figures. -1.8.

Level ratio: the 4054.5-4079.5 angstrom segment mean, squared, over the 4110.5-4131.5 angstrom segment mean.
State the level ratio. 19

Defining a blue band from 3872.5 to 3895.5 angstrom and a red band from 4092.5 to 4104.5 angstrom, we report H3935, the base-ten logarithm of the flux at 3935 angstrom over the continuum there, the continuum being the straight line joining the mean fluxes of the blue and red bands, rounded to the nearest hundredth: -0.60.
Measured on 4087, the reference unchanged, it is 0.13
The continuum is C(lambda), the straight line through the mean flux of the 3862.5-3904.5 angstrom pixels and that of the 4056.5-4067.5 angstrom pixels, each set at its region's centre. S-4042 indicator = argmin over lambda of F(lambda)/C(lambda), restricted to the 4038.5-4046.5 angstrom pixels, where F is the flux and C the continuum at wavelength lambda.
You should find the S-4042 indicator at 4046 angstrom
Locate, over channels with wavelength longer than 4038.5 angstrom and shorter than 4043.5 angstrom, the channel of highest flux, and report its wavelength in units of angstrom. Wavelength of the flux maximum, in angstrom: 4043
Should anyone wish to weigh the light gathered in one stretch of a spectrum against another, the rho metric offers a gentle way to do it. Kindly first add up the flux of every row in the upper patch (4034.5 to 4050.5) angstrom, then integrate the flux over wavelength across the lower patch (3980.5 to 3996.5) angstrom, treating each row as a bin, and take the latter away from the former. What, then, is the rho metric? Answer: 42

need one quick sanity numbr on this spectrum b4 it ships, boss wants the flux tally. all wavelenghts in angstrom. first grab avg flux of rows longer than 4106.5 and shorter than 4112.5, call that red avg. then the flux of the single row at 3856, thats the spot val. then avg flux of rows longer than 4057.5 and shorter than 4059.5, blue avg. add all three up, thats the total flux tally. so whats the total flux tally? 54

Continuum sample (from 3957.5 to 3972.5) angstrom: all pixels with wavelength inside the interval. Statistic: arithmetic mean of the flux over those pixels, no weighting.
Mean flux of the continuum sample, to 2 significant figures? 10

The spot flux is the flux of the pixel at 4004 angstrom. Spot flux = 20.7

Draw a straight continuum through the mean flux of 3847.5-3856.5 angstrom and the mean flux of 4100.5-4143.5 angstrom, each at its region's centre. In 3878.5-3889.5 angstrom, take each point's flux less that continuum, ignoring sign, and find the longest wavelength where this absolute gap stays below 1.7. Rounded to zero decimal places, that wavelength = 3886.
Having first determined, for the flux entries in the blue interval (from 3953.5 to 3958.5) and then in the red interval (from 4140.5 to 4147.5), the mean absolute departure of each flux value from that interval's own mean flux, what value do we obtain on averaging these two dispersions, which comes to 1.53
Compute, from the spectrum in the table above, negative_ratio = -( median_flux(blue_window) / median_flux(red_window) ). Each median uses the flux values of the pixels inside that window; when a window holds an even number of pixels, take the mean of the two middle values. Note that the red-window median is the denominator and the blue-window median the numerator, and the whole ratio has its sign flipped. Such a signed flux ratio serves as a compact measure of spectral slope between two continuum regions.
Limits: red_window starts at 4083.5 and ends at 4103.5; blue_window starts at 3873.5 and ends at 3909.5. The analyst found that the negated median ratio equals -0.72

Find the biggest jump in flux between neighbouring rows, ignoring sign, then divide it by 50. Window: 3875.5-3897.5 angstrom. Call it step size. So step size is 0.120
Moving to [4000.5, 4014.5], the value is 0.146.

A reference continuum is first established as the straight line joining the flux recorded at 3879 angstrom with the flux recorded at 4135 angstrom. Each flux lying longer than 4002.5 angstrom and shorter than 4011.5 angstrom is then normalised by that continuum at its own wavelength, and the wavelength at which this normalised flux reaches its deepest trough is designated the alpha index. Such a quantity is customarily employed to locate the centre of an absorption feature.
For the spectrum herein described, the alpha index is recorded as 4008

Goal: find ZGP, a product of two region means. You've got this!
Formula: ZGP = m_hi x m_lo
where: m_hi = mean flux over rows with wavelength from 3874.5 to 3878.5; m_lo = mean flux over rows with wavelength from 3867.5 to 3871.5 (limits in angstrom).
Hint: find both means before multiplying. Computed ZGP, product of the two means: 218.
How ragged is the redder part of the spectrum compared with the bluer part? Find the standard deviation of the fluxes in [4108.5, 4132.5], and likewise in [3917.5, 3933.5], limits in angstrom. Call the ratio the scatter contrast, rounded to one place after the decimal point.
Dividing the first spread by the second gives 0.5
